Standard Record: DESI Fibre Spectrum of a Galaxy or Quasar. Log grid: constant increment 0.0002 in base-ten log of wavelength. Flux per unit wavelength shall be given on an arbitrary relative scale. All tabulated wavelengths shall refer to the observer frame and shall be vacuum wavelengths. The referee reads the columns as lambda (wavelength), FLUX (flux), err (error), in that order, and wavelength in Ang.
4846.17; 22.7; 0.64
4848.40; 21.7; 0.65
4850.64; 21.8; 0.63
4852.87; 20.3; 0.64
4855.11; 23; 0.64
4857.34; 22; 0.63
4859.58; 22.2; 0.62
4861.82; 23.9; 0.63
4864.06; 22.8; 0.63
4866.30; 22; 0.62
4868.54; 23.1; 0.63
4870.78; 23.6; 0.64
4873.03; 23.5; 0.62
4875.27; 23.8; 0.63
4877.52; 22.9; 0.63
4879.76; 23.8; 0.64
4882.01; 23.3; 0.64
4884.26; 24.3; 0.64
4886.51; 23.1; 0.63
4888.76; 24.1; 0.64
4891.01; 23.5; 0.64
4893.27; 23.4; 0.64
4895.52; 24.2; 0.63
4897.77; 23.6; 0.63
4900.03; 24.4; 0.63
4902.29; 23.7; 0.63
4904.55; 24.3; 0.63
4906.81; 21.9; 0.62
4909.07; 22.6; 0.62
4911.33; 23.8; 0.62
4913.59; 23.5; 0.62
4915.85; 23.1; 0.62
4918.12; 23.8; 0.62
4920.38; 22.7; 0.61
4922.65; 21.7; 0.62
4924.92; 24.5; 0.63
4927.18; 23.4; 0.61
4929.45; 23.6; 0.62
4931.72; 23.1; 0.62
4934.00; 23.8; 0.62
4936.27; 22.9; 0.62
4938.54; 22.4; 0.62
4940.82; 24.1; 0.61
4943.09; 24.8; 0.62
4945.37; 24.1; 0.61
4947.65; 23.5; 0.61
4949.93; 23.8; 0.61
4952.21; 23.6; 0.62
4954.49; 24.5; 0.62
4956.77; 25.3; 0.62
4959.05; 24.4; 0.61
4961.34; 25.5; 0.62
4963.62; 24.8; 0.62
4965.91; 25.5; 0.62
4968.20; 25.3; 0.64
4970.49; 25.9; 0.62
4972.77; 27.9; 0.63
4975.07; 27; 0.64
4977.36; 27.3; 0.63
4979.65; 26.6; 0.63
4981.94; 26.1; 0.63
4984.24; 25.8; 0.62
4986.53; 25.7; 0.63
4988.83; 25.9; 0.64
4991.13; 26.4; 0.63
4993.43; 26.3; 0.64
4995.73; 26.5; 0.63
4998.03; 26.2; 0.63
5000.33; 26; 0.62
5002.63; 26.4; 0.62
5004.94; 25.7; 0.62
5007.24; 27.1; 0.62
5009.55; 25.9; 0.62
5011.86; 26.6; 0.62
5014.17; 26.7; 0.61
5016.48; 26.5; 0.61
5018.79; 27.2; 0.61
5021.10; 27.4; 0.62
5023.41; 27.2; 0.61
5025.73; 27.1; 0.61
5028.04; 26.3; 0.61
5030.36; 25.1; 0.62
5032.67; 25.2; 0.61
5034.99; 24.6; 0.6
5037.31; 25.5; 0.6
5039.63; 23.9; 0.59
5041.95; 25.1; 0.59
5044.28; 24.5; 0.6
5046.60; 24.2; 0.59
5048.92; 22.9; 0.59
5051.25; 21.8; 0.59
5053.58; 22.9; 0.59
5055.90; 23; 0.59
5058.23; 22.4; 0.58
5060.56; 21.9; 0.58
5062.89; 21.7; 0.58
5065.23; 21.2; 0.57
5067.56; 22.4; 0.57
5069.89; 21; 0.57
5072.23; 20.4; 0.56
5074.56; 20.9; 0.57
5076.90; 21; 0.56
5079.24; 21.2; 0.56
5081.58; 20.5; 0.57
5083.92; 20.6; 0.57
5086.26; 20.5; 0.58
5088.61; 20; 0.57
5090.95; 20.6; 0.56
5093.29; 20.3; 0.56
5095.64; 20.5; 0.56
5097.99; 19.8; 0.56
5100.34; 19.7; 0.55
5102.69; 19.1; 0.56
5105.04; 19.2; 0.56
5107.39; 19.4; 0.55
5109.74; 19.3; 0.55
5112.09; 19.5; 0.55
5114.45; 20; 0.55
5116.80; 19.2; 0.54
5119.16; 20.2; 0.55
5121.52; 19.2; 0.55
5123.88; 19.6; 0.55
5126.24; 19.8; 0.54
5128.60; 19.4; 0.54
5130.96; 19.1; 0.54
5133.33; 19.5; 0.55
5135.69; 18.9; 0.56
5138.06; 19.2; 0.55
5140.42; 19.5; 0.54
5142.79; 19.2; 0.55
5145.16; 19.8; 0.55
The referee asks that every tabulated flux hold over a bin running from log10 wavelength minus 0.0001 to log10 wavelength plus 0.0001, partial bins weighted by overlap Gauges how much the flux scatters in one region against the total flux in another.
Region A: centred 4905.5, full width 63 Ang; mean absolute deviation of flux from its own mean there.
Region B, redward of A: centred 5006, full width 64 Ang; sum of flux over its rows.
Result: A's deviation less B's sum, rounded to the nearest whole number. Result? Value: -736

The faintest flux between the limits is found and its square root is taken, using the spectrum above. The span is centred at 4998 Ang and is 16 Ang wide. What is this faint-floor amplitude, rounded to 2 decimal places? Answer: 5.07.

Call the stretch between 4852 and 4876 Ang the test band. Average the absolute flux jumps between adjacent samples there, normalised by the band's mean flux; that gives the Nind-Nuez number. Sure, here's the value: 0.0418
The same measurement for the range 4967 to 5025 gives 0.0200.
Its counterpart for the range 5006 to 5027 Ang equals 0.0158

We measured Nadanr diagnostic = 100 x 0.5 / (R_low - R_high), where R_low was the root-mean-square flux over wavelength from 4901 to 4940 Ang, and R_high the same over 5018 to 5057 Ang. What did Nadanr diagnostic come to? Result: -28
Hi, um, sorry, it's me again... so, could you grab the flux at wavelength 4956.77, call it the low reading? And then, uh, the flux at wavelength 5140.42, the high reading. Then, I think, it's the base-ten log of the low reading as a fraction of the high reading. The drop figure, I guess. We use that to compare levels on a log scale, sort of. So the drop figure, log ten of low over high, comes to 0.11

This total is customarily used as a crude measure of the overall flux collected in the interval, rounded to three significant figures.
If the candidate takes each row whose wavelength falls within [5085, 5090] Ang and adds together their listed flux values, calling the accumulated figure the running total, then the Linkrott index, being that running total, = 40.5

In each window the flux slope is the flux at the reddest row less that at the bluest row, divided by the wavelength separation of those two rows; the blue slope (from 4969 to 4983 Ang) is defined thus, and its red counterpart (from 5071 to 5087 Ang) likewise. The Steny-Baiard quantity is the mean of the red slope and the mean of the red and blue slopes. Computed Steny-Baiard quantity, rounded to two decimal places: 0.01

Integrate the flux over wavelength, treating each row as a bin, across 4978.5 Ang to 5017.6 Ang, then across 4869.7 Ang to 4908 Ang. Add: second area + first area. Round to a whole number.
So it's 1931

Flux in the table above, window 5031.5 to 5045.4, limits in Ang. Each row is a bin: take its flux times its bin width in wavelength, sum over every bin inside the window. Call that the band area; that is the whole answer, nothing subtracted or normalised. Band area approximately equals 345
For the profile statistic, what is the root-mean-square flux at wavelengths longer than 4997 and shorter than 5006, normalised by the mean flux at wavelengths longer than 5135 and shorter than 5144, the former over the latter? 1.36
